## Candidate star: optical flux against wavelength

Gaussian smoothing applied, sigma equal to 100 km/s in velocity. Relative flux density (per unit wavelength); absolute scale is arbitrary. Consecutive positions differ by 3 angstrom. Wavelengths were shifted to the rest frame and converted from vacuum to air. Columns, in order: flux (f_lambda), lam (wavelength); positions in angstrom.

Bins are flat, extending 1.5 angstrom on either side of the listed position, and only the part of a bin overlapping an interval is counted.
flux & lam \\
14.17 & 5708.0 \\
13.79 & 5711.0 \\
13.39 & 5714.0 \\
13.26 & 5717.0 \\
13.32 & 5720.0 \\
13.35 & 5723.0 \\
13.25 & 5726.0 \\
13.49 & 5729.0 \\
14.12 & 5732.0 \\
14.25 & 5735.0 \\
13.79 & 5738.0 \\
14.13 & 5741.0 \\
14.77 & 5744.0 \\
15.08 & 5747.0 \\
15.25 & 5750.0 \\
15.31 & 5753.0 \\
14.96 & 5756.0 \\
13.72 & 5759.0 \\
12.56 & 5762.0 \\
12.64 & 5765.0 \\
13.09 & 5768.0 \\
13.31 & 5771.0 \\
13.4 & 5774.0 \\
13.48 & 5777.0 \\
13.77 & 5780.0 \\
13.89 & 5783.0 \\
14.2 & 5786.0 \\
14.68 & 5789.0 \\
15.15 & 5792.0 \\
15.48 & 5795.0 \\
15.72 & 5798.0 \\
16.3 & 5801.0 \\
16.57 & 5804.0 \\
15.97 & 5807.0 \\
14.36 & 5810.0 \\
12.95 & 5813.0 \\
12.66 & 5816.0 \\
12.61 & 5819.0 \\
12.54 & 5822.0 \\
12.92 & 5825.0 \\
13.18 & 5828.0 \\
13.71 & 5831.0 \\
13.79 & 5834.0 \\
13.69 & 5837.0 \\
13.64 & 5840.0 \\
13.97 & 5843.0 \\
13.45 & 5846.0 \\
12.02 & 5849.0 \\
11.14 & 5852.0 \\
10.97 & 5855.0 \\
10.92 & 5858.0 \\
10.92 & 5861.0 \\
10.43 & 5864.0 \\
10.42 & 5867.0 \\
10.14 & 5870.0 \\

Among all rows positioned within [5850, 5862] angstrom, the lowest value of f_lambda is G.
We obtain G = 10.92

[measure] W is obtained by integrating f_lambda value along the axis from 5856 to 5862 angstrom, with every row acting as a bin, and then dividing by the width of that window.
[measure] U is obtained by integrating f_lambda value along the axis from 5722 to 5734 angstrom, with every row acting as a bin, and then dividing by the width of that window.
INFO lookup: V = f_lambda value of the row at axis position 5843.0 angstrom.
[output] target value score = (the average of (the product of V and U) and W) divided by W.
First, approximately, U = 13.6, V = 13.97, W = 10.9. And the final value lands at 9.2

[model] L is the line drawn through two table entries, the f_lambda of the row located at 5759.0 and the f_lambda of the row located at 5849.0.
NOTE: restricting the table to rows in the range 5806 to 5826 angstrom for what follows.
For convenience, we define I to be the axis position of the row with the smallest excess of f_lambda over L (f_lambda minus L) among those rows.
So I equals 5822.0 angstrom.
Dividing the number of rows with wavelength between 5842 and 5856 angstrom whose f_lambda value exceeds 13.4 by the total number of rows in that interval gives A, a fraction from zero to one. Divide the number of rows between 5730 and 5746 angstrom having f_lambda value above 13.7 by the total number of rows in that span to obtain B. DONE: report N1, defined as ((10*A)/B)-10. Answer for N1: -6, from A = 0.4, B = 1.0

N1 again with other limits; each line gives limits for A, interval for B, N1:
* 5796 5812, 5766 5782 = 40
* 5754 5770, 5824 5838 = 0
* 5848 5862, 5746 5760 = -10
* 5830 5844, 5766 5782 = 40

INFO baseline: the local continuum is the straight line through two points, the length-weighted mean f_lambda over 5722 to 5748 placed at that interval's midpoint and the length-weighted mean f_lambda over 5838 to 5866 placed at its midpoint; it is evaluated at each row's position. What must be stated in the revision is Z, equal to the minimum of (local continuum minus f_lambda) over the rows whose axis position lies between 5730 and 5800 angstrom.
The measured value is -2.8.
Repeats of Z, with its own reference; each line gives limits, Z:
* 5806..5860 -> -3.2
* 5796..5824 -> -3.8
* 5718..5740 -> -0.2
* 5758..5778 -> -0.2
